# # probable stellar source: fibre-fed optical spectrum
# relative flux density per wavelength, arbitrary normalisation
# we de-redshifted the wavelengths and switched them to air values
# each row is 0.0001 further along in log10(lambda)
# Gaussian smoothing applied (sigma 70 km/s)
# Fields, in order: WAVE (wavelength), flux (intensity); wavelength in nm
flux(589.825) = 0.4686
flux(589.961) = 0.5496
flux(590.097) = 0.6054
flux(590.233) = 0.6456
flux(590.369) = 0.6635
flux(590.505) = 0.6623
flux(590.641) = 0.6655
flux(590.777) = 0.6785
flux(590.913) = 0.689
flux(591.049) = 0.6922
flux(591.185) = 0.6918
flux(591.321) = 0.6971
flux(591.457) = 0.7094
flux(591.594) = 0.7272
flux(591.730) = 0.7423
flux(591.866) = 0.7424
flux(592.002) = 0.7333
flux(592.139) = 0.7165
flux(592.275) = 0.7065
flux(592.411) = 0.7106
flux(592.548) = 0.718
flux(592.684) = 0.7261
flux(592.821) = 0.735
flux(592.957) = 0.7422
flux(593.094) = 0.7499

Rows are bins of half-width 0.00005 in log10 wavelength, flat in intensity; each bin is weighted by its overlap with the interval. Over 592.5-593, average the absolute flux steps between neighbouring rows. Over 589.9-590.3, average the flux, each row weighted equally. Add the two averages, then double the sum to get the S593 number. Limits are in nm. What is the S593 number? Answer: 1.22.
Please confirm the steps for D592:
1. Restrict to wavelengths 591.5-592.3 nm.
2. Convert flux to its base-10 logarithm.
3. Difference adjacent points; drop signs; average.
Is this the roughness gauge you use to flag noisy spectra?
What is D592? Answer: 0.0061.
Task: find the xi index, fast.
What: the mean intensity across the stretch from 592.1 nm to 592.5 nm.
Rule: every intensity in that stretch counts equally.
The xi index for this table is 0.711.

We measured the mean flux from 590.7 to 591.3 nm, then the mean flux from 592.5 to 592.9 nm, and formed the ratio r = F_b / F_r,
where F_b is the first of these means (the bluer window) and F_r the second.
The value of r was 0.95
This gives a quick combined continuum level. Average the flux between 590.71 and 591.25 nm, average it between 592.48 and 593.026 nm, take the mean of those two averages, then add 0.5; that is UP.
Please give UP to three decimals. 1.209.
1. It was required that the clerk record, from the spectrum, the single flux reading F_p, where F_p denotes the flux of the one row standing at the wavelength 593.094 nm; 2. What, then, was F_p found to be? 0.7499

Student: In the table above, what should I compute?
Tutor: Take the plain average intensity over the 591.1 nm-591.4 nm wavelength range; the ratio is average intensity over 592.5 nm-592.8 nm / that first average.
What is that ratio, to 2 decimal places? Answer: 1.04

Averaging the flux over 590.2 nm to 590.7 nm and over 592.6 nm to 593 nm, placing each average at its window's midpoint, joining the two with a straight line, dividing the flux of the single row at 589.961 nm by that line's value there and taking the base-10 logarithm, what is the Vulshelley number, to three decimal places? -0.069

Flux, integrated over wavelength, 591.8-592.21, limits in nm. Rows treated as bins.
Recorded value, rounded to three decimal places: 0.299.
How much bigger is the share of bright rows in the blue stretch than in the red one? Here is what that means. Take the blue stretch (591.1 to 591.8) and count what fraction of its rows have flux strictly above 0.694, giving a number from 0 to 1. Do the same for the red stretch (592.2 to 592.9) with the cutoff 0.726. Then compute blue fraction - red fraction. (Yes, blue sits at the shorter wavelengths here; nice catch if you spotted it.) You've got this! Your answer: 0.4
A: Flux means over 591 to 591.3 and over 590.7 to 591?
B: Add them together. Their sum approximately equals 1.38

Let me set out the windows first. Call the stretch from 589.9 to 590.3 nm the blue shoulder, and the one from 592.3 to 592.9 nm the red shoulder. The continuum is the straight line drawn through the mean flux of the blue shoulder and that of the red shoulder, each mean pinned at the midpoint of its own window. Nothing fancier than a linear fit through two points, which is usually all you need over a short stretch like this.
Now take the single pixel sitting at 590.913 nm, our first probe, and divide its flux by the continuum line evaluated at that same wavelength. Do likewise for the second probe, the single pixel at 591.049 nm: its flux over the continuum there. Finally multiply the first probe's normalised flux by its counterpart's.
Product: 1.15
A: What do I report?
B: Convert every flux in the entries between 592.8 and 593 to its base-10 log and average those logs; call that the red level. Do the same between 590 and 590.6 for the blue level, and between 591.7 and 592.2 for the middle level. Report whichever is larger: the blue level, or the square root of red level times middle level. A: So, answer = 0.133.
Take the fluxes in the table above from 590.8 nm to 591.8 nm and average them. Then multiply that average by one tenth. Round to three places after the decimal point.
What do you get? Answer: 0.071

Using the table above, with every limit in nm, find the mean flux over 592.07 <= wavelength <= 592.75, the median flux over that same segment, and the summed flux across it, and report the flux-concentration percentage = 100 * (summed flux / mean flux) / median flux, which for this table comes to 698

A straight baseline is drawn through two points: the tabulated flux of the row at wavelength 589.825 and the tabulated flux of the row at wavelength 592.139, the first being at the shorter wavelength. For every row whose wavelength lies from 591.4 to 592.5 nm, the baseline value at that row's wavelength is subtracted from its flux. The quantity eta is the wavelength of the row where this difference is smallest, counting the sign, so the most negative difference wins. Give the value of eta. 592.411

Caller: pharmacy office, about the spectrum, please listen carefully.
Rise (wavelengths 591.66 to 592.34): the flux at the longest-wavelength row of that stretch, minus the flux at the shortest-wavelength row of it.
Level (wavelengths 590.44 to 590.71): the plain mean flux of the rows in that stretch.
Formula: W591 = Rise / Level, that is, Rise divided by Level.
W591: -0.054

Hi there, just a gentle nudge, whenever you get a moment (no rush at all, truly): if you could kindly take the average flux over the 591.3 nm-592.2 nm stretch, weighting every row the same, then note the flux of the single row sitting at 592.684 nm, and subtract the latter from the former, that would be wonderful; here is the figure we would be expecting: 0.00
